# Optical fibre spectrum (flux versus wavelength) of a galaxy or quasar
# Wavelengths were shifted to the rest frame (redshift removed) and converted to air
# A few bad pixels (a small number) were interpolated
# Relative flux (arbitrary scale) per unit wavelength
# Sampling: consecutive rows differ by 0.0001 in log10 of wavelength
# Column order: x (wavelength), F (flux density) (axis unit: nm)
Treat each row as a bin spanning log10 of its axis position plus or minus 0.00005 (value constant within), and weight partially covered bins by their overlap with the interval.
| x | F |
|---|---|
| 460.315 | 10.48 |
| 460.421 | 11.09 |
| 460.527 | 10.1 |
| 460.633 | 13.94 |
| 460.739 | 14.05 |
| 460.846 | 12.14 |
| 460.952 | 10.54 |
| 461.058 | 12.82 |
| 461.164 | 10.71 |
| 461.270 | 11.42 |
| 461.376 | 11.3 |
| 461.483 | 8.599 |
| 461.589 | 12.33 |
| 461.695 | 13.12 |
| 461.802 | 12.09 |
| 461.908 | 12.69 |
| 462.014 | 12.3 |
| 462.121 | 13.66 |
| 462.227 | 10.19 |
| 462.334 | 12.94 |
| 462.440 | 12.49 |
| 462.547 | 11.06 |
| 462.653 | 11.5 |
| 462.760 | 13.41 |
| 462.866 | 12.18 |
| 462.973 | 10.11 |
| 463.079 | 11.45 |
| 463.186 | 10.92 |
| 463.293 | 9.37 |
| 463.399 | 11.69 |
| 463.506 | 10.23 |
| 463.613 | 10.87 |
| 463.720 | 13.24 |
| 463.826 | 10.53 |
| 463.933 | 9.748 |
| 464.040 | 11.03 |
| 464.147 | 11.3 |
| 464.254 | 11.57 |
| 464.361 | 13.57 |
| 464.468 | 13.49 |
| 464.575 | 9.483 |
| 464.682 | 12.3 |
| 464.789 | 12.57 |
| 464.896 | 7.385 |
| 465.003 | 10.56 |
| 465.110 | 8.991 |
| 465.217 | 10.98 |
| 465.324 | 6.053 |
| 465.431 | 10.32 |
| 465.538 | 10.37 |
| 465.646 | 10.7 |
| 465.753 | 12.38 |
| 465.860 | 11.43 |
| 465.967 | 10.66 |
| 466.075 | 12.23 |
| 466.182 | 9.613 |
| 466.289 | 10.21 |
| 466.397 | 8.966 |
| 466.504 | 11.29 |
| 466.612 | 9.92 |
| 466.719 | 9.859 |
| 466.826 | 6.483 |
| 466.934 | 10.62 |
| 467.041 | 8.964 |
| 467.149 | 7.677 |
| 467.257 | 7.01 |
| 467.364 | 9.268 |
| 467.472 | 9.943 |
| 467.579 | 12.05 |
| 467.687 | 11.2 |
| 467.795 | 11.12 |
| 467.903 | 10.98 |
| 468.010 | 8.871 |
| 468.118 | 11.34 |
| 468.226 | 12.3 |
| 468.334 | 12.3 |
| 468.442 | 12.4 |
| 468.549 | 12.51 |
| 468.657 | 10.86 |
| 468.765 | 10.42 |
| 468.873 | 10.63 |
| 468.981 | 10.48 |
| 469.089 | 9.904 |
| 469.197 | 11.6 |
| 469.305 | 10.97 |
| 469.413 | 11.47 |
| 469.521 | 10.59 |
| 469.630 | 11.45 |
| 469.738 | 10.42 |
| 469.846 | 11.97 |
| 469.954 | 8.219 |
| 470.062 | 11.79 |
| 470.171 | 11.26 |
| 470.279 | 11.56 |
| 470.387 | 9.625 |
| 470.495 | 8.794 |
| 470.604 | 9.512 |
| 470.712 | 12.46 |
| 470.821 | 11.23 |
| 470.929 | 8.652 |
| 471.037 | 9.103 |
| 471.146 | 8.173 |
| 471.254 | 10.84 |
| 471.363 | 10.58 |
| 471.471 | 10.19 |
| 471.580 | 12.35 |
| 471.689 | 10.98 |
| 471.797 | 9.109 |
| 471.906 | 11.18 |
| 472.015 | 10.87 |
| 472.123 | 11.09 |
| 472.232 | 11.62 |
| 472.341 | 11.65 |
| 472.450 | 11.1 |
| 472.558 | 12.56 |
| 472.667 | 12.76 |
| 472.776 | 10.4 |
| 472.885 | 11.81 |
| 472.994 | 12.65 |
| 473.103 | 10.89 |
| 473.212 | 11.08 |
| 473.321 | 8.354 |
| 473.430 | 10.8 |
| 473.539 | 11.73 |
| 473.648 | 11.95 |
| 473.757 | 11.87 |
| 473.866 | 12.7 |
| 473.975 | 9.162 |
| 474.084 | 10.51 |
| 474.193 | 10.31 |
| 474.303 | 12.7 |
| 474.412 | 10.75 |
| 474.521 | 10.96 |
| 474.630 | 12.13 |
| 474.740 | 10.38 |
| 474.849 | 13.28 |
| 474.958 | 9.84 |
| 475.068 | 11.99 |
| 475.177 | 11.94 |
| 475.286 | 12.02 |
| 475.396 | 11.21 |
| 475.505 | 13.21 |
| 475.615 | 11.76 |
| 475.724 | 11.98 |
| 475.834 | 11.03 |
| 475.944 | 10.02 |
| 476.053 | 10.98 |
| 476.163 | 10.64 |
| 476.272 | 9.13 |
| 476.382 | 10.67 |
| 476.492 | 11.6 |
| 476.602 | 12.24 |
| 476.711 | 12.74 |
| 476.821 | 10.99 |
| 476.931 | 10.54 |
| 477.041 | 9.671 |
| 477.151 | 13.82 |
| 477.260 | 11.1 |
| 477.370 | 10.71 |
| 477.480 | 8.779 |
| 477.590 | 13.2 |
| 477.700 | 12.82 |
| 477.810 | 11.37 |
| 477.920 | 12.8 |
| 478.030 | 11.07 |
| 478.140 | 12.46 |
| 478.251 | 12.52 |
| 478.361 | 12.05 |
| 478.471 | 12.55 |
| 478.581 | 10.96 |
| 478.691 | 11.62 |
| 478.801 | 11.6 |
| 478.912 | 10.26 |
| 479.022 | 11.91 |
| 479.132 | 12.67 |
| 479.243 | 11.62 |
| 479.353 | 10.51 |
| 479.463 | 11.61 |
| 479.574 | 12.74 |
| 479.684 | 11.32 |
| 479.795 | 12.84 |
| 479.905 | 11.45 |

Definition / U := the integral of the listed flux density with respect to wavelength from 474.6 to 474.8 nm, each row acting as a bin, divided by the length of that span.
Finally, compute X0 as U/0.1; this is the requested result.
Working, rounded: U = 11.2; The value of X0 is 112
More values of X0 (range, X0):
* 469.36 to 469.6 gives 110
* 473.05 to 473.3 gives 106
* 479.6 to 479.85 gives 122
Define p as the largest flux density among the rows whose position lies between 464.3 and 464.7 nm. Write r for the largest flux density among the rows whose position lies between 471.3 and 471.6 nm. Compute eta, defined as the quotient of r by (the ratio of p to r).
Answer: 11.2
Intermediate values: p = 13.57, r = 12.35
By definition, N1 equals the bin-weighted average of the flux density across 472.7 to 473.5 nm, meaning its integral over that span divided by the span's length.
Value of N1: 10.9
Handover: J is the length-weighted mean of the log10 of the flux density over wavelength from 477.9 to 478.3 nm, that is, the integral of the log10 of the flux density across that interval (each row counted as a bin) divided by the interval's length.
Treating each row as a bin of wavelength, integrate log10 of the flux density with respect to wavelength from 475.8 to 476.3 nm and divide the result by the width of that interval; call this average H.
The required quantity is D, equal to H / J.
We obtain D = 0.94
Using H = 1.02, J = 1.08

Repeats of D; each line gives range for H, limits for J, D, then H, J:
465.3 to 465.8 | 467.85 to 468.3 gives 0.96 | 1.00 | 1.04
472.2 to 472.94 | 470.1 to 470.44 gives 1.03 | 1.07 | 1.03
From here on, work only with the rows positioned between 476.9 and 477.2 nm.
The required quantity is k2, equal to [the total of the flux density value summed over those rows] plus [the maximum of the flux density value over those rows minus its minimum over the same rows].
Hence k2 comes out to 38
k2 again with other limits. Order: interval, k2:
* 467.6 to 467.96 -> 34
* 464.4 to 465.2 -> 81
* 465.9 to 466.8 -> 86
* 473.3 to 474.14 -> 91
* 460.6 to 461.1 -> 67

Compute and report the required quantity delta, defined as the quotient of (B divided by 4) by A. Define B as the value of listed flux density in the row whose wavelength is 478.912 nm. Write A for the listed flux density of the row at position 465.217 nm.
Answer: 0.234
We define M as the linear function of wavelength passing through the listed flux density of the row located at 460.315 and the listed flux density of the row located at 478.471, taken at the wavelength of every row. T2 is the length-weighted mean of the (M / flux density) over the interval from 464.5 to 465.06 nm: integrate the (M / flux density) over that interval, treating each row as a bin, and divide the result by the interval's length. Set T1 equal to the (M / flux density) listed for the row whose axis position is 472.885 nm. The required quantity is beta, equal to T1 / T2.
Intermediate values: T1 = 1.01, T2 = 1.08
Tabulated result 0.93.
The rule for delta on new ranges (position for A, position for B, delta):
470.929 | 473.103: 0.315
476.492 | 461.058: 0.276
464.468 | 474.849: 0.246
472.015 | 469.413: 0.264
